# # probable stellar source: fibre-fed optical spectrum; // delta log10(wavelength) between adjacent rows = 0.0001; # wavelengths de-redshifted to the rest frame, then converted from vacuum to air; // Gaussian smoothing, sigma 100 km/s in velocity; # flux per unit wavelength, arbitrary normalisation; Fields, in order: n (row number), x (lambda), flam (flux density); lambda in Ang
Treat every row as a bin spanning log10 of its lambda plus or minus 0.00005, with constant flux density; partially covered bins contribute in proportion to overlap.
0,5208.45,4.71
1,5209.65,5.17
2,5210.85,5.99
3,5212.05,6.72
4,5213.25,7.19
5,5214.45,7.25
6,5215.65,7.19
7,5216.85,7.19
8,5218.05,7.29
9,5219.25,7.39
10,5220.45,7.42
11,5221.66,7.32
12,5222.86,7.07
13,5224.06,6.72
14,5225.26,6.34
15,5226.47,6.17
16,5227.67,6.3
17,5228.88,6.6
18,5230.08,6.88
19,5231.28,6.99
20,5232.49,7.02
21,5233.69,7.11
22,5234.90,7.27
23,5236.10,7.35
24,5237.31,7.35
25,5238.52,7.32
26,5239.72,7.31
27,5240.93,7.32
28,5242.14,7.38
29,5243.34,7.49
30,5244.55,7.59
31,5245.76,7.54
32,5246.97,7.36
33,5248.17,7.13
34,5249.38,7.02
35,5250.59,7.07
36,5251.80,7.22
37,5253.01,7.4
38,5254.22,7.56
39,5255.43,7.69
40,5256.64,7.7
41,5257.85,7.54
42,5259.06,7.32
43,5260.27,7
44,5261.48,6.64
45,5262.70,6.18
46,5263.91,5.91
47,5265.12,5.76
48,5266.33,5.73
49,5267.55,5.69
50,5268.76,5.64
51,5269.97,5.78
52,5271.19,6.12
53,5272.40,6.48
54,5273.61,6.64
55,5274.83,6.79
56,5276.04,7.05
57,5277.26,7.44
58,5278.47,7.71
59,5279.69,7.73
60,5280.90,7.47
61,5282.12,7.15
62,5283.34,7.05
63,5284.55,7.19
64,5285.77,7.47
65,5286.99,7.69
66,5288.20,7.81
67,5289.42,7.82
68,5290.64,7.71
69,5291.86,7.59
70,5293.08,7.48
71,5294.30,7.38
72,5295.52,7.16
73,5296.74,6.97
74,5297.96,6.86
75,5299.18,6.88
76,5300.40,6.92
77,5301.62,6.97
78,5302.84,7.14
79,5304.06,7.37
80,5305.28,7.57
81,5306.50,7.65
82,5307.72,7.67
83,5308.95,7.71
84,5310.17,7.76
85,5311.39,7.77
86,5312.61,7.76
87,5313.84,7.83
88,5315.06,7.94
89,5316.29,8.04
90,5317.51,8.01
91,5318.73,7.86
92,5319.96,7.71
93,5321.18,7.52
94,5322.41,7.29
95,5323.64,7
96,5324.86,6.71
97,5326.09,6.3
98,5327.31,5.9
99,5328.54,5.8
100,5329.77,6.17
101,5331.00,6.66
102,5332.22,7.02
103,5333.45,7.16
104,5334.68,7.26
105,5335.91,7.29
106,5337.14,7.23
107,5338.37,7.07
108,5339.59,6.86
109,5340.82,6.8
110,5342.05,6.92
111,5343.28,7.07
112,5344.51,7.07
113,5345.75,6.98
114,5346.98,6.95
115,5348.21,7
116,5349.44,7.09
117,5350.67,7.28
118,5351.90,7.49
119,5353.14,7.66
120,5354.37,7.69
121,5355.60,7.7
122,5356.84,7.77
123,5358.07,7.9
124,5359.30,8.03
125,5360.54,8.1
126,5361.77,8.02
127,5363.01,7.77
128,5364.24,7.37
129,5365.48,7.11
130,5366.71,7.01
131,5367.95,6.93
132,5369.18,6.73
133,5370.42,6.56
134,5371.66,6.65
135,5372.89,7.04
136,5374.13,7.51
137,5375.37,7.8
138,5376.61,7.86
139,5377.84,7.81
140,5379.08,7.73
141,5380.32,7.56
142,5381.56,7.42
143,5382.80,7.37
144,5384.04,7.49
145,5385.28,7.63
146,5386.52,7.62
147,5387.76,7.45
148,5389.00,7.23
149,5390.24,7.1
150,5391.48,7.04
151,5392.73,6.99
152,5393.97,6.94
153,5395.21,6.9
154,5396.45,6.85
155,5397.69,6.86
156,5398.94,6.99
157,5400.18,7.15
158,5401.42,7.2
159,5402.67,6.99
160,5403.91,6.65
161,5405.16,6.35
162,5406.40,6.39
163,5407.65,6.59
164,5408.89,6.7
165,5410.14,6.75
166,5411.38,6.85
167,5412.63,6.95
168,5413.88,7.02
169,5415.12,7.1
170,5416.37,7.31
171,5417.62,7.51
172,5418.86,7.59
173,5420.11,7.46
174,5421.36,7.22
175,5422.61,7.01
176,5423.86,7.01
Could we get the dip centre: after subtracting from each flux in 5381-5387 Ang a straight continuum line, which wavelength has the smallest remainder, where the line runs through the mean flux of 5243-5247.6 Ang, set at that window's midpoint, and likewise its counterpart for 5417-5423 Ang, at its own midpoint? 5382.80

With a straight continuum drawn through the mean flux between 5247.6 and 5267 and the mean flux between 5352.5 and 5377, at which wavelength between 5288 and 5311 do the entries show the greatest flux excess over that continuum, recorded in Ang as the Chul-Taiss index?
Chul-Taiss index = 5289.42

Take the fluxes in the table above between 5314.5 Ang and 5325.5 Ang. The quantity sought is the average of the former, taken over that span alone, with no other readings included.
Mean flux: 7.6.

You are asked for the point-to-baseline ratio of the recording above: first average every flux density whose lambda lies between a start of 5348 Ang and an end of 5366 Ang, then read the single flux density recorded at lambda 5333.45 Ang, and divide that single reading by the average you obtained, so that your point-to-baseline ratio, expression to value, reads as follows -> 0.94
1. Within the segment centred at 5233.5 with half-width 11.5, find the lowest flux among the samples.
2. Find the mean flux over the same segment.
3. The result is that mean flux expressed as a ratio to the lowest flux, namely 1.14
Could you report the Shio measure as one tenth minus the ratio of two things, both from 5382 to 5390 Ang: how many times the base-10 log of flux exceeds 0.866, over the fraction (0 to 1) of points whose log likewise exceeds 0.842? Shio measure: -4.9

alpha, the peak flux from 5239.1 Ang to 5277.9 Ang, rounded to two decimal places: 7.70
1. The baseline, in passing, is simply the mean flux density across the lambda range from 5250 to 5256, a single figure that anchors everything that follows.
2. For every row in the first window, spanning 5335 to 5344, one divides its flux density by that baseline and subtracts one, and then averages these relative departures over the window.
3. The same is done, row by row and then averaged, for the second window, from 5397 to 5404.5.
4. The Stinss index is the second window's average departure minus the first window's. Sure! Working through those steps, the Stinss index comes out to -0.01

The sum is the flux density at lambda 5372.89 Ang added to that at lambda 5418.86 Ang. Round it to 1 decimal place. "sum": 14.6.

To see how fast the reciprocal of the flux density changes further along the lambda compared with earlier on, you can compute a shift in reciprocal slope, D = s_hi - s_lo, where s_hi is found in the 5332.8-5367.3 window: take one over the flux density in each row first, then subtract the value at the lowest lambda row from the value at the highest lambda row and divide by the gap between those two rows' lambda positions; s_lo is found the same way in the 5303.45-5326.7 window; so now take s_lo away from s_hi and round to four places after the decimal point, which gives -0.0010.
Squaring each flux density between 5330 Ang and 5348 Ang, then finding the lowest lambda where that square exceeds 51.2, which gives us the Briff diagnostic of 5333.45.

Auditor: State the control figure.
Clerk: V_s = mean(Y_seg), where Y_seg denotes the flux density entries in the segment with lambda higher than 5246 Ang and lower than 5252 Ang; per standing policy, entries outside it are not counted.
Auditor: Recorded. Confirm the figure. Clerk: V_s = 7.2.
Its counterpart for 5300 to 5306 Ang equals 7.2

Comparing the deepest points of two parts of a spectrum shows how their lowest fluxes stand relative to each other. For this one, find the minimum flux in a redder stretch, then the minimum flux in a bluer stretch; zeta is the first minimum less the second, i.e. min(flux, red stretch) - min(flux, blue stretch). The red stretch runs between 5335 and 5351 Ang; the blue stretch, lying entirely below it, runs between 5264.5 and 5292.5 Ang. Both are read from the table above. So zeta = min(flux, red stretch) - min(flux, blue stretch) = 1.2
